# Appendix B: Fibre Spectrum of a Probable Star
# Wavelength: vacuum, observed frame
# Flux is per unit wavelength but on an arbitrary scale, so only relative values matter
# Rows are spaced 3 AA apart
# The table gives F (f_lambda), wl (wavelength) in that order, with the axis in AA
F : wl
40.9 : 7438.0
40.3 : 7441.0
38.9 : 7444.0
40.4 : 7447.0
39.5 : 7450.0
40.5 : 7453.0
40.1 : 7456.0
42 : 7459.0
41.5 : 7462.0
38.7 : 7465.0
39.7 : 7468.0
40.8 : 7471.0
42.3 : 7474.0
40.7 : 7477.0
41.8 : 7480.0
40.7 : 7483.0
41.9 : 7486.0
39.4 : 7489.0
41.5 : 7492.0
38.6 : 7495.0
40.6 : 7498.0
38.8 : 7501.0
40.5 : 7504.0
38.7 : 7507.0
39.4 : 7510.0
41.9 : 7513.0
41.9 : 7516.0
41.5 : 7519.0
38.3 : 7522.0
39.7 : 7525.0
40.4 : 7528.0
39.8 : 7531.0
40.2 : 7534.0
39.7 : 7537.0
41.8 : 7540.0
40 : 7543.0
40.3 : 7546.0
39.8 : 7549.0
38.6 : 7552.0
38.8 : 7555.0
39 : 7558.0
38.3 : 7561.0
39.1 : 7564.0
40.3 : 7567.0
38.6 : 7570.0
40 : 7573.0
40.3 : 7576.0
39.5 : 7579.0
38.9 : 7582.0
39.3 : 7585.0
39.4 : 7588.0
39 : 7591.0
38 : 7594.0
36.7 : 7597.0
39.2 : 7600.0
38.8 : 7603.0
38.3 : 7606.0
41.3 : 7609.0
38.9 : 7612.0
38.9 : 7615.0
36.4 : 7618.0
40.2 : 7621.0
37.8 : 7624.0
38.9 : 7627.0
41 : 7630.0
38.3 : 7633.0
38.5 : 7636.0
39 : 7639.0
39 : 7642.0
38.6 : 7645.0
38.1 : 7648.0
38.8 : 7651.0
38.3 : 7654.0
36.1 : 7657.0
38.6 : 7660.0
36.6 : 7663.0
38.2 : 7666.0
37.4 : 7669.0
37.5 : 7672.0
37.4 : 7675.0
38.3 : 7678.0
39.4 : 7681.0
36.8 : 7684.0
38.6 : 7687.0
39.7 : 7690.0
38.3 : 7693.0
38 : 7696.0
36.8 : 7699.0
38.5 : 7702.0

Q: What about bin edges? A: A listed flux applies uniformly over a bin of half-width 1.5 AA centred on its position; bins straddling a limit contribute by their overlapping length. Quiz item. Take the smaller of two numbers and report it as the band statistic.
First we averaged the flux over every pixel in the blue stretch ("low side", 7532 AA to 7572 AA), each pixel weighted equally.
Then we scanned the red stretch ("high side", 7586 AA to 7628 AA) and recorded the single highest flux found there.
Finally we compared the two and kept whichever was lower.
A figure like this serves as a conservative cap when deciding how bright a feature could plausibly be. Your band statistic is 39.6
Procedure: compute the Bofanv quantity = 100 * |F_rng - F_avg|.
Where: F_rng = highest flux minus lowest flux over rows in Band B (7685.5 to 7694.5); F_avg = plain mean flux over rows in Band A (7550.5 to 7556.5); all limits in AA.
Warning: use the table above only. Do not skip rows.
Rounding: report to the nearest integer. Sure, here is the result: 3730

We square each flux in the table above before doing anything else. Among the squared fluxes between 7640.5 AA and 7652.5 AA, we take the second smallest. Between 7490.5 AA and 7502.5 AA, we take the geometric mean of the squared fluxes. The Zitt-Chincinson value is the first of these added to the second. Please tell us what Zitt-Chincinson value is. 3078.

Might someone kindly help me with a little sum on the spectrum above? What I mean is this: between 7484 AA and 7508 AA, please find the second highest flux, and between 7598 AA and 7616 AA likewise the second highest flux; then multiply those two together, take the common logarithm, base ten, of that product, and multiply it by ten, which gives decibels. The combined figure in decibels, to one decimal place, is 32.1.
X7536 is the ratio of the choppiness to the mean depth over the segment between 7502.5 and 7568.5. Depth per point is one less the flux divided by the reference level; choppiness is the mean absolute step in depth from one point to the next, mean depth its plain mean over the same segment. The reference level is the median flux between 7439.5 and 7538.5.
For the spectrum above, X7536 2.1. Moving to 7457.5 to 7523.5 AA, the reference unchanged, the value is -14.6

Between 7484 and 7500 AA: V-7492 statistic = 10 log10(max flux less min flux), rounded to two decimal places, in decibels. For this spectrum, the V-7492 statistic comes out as 5.19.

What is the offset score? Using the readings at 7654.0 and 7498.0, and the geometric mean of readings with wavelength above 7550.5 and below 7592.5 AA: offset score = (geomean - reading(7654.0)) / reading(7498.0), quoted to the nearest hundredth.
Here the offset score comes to 0.02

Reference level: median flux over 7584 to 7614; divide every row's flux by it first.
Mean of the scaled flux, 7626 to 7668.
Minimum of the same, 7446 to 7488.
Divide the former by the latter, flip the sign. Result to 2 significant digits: -0.99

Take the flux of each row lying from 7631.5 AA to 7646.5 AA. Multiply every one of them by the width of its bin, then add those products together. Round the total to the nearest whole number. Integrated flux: 580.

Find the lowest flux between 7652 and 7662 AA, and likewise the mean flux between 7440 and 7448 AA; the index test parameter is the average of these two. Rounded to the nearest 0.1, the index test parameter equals 38.0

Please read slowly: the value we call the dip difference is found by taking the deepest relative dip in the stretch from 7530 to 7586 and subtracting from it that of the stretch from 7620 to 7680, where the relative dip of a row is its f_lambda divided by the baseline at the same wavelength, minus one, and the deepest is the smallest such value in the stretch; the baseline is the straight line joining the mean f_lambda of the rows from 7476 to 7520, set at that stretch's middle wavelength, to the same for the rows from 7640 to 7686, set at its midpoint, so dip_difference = 0.020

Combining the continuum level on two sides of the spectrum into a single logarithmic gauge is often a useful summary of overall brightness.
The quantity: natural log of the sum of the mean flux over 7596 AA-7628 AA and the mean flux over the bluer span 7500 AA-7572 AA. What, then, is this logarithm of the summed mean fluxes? 4.36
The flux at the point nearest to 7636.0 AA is 38.5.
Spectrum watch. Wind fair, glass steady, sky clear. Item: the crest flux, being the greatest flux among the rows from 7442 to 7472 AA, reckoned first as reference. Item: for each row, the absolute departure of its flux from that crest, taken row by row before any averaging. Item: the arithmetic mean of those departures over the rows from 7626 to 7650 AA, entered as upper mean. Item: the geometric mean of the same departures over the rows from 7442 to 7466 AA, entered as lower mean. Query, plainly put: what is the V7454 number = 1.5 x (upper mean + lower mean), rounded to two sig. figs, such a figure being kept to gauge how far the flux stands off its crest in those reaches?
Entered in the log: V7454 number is 4.6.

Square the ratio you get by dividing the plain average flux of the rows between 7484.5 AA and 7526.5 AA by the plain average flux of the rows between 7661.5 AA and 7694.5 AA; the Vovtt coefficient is 1.12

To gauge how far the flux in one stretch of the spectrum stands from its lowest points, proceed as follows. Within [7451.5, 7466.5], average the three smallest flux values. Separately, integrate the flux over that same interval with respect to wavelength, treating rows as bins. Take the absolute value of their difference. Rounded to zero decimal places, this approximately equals 569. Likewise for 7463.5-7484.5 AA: 814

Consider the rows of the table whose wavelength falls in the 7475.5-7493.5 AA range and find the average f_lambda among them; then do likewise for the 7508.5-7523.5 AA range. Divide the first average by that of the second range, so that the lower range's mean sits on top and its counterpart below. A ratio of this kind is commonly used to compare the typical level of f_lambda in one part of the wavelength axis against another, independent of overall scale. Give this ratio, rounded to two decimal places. 1.01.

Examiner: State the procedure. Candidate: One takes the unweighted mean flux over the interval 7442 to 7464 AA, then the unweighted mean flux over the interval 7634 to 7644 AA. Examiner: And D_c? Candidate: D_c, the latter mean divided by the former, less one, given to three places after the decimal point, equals -0.039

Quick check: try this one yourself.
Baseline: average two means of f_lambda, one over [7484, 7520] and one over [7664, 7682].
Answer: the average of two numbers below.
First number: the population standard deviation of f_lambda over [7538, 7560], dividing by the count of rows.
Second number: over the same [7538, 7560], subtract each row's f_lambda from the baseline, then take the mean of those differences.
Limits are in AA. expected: 0.2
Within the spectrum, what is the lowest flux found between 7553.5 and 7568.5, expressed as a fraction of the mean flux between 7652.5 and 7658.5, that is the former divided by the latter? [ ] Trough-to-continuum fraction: 1.03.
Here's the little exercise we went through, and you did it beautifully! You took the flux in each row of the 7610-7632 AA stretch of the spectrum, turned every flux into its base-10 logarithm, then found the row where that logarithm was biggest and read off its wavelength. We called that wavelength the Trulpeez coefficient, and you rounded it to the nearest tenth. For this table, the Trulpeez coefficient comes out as 7630.0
